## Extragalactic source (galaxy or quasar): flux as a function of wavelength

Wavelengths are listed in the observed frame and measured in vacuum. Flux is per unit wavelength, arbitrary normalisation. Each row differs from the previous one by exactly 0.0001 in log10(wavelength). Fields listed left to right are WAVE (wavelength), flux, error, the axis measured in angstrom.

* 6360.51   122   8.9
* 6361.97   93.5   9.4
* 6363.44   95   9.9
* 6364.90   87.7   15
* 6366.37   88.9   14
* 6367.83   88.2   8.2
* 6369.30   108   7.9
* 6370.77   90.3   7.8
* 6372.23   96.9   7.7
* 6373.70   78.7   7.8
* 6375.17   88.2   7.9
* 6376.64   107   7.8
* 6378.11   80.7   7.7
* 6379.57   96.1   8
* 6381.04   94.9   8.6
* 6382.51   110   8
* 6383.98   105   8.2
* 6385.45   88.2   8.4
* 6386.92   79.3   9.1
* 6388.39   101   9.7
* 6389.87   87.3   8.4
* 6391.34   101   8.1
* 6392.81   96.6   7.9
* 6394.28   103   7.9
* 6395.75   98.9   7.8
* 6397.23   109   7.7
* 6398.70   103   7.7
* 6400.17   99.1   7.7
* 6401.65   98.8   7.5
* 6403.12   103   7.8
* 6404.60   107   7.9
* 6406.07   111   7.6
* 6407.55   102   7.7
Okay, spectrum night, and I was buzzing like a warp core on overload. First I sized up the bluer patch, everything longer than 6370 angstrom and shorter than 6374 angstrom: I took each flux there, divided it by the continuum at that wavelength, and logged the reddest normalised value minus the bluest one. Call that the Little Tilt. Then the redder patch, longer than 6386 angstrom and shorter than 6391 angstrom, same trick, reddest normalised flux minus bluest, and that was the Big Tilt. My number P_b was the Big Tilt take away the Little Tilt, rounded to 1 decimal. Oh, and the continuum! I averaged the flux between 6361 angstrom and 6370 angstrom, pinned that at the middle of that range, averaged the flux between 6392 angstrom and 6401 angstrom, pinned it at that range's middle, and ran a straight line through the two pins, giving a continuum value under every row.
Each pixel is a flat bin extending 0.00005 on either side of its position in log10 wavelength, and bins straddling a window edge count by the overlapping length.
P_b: 0.2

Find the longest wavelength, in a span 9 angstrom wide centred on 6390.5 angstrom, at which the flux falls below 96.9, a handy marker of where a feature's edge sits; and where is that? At 6392.81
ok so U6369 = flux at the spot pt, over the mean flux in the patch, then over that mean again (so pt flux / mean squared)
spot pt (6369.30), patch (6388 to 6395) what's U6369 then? 0.0113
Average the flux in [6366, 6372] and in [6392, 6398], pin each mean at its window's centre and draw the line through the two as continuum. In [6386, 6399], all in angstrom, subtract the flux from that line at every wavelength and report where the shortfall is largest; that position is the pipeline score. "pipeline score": 6386.92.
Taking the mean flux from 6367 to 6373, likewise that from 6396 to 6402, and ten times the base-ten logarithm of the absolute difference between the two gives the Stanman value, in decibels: 8.2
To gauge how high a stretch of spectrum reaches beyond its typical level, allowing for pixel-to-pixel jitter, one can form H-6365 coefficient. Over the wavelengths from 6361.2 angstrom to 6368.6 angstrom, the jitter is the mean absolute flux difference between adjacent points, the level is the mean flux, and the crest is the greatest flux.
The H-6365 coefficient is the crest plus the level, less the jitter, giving 183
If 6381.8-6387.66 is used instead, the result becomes 195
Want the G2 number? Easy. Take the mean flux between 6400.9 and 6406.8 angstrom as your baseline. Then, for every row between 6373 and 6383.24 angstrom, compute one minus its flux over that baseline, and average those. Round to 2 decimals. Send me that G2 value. 0.11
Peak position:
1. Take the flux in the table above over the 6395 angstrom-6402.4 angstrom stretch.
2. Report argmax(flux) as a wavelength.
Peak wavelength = 6397.23 angstrom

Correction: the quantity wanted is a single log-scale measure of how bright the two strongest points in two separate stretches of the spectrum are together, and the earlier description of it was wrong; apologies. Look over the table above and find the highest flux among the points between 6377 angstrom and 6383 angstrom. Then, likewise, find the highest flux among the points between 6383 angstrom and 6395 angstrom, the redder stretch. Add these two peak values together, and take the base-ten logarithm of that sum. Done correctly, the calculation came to 2.33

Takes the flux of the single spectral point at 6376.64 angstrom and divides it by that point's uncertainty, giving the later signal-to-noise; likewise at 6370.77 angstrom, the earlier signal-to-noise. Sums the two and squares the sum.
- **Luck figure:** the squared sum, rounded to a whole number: 640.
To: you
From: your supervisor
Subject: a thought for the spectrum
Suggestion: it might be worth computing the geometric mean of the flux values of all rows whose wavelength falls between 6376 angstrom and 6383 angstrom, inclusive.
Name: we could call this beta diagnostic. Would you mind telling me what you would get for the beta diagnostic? 97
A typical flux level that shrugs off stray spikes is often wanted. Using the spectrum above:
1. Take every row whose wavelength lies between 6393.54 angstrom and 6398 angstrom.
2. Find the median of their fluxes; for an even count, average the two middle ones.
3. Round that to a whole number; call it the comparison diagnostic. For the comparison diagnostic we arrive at 103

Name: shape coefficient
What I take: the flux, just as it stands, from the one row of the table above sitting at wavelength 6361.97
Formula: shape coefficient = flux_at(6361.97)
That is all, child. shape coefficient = 93.5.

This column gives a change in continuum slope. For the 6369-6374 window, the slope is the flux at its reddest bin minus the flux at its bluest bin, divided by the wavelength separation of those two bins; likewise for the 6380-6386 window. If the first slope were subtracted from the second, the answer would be 5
